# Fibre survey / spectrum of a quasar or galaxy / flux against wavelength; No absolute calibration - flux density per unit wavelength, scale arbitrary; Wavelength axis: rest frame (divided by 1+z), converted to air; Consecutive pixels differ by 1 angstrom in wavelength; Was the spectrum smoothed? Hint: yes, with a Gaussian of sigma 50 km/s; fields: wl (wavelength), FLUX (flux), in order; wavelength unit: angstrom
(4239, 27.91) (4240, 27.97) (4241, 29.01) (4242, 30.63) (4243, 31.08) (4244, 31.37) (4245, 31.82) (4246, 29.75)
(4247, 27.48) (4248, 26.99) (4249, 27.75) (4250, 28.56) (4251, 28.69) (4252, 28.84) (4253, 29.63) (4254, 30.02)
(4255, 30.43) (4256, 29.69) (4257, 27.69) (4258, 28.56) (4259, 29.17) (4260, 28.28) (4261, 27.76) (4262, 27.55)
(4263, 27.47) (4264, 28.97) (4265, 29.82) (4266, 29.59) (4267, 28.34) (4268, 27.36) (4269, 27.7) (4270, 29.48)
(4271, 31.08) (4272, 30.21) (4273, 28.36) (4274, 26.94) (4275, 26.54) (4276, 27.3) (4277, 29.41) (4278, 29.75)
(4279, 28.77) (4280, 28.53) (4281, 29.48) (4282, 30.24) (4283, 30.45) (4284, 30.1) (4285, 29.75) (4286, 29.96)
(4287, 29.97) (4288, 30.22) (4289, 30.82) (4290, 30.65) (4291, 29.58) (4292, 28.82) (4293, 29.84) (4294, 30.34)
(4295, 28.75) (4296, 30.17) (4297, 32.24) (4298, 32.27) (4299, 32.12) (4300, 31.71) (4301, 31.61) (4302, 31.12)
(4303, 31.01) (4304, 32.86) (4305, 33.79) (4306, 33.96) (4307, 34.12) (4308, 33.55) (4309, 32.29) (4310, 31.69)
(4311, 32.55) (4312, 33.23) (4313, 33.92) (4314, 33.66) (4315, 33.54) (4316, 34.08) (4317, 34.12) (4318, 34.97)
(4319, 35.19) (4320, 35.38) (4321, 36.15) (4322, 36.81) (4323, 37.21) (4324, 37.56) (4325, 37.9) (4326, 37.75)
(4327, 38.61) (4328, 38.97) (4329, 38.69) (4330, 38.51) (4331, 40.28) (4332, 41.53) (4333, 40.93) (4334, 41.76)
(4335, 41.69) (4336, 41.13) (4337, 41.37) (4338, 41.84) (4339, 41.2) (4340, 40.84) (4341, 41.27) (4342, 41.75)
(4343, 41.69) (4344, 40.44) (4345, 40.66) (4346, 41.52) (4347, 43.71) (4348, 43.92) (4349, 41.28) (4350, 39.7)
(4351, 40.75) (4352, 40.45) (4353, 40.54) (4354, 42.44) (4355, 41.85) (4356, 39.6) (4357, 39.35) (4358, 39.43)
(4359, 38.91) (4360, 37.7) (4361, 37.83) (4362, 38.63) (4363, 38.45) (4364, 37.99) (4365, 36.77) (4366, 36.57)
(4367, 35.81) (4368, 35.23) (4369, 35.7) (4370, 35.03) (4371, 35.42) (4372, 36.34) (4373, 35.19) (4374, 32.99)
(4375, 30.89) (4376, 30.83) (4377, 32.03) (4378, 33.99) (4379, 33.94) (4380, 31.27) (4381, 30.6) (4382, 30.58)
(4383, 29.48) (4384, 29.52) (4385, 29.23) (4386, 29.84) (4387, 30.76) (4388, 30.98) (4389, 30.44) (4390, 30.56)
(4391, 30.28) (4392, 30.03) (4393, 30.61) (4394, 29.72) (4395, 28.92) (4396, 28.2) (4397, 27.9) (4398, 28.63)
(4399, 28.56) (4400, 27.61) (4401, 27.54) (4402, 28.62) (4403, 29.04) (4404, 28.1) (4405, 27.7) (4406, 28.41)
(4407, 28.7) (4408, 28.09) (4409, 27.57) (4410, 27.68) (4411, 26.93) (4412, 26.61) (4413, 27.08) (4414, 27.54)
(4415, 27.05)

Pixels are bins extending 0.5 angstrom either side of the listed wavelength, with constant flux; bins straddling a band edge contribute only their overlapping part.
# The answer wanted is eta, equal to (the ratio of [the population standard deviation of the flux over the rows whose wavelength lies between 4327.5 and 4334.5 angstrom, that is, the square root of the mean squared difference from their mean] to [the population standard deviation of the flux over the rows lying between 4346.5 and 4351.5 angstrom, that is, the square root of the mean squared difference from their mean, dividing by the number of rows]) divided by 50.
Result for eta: 0.015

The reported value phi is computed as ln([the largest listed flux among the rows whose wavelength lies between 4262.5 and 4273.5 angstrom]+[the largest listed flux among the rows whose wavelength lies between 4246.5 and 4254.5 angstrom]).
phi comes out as 4.11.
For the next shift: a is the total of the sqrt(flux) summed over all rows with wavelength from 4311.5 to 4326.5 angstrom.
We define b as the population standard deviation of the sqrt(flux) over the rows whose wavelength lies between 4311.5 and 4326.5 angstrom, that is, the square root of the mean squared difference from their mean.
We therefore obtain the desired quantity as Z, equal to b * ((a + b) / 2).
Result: 6.06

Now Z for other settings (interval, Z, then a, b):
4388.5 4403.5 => 3.94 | 80.9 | 0.097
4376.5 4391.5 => 5.15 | 83.4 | 0.123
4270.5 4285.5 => 4.96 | 80.9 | 0.122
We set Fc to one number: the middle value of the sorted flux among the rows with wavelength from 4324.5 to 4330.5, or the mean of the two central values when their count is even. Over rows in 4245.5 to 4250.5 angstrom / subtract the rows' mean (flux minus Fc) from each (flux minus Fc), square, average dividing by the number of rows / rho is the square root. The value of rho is 1.0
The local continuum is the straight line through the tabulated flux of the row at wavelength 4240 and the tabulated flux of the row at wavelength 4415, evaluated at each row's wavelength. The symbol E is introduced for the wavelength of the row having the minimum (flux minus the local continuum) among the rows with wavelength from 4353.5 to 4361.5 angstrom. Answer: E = 4360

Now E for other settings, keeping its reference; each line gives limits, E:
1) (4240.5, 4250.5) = 4248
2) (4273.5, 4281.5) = 4275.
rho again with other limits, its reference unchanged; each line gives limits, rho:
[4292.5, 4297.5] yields 1.1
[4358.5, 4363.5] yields 0.5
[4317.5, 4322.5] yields 0.7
